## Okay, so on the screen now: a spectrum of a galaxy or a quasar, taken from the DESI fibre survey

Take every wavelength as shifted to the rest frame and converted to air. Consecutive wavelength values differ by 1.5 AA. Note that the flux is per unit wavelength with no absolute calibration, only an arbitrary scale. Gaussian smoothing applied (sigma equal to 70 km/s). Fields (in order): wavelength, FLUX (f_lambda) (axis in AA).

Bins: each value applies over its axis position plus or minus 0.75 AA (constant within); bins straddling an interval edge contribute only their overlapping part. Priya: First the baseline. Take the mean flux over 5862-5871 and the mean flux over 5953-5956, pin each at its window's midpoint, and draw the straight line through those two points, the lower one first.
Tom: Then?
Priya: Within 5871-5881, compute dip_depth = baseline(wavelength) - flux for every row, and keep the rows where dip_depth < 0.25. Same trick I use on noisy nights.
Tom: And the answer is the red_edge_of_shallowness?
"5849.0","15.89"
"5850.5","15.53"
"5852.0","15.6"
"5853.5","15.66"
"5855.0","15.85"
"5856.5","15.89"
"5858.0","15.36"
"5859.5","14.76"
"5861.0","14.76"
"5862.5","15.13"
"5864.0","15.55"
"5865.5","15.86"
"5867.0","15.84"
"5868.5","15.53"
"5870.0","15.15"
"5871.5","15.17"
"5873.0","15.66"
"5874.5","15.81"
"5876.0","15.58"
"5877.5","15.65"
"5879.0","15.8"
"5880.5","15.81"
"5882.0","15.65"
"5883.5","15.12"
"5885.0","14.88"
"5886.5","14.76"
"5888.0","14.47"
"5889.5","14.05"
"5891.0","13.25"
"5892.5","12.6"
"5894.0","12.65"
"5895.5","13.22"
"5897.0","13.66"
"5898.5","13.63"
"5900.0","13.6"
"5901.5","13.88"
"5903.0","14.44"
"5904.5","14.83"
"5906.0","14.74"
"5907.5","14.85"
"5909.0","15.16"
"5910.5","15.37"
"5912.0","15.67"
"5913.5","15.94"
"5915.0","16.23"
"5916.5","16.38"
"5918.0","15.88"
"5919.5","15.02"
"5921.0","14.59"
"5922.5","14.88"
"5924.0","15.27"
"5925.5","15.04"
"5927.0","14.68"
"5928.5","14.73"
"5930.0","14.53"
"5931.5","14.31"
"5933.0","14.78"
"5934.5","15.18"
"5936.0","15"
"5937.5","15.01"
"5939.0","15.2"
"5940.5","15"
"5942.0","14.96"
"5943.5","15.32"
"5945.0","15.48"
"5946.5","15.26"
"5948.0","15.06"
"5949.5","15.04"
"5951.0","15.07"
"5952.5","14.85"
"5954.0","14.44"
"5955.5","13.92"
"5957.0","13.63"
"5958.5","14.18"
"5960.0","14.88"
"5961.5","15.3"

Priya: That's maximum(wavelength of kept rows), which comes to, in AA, 5880.5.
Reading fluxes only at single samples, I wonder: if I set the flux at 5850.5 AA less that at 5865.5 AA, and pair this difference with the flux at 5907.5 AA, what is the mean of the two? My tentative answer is 7.26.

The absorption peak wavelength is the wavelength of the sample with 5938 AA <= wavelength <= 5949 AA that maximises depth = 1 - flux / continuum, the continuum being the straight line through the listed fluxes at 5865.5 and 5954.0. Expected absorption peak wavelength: 5942.0 AA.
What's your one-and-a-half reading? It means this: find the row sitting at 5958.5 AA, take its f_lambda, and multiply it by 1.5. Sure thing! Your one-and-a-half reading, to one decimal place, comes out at 21.3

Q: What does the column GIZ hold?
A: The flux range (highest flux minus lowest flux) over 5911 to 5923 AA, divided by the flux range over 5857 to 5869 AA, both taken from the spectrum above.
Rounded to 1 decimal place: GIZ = 1.6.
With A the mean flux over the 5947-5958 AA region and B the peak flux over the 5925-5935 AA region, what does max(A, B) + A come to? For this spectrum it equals 29.8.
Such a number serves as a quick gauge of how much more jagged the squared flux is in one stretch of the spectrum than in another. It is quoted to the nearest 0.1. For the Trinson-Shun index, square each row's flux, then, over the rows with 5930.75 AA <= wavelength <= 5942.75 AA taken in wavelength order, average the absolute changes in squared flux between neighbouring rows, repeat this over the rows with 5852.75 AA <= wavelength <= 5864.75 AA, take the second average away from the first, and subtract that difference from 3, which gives 6.1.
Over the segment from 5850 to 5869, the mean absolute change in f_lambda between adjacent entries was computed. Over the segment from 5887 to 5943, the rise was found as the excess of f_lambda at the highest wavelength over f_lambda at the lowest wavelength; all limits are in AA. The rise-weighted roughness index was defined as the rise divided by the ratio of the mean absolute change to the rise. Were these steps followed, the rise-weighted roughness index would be 0.99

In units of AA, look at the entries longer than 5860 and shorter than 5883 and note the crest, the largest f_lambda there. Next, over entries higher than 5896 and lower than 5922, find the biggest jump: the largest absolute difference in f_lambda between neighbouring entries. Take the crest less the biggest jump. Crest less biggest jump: 15.0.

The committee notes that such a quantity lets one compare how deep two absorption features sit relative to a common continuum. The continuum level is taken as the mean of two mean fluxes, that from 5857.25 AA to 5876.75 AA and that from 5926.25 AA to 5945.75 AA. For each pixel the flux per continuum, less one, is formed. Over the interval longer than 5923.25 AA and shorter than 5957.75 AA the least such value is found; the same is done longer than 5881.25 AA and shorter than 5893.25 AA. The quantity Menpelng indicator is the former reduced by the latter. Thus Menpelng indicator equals 0.07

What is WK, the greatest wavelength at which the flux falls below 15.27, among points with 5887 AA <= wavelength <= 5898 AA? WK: 5897.0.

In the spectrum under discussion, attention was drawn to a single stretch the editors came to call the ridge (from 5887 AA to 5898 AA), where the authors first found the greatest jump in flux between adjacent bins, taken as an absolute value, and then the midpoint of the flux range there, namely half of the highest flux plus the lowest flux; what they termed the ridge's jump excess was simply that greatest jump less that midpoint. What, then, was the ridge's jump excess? -12.7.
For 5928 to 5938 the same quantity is -14.3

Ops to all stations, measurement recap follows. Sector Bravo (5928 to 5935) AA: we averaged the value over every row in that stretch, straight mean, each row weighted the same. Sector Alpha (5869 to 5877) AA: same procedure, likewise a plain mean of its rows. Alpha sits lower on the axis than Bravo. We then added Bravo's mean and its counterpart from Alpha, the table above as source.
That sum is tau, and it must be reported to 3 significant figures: 30.2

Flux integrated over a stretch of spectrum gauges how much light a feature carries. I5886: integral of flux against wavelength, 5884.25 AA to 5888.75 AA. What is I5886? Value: 66.2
